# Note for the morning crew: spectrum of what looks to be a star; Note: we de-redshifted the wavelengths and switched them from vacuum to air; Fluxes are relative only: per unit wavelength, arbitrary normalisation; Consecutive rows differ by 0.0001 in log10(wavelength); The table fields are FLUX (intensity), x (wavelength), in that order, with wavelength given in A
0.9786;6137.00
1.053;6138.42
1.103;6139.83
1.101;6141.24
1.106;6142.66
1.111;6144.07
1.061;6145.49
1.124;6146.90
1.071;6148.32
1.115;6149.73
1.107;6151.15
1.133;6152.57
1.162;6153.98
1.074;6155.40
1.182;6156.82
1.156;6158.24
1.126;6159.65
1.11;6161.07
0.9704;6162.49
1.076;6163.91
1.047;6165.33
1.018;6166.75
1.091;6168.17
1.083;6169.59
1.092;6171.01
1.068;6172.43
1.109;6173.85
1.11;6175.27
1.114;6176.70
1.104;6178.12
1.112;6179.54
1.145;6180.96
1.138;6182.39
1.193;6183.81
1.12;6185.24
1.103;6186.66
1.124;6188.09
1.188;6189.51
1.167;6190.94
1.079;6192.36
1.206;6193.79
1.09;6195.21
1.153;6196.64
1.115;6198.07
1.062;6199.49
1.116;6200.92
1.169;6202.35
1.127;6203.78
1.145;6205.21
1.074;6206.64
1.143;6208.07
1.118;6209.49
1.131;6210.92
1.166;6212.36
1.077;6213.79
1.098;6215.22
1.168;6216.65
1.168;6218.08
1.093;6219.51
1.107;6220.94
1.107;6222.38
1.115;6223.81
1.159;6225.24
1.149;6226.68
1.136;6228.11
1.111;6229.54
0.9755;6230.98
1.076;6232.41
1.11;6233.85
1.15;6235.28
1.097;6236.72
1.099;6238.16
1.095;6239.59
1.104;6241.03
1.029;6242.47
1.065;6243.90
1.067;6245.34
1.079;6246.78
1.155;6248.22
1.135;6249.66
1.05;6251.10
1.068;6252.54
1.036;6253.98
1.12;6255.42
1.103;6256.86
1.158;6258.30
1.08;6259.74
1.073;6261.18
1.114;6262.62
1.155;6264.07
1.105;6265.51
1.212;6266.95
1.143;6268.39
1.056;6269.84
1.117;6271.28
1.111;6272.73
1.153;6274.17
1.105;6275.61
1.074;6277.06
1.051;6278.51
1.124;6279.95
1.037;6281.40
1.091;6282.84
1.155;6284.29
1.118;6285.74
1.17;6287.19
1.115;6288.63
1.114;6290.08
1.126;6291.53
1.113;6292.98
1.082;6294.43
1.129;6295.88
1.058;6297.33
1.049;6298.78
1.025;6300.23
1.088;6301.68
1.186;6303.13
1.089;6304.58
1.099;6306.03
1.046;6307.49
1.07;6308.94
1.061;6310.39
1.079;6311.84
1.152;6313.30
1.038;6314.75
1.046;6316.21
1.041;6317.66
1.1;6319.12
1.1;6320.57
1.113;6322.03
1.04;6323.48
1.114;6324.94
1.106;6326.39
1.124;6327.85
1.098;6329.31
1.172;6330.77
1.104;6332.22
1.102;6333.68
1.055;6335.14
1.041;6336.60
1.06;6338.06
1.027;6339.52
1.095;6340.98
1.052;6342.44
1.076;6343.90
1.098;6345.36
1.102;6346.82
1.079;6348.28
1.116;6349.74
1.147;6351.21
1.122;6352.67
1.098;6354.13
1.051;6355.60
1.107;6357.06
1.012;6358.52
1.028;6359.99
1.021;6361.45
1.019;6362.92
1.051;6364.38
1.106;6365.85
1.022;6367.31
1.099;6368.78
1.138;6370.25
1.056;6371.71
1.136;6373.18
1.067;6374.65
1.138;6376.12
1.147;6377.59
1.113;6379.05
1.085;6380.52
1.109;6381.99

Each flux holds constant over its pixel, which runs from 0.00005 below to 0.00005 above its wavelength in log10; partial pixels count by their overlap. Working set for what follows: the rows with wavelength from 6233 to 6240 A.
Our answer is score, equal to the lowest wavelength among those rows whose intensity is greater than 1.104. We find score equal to 6233.85 A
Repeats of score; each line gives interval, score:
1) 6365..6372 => 6365.85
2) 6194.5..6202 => 6196.64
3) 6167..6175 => 6173.85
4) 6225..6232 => 6225.24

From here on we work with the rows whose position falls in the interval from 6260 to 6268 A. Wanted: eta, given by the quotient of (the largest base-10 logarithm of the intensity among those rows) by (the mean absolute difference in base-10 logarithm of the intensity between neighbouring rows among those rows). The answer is 3.7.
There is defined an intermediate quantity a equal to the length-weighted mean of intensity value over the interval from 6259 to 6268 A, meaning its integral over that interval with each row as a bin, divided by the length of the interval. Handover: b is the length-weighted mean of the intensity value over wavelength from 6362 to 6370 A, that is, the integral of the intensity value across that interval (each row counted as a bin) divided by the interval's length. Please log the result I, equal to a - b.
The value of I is 0.062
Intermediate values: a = 1.12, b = 1.06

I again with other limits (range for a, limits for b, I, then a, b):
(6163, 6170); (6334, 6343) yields 0.003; 1.06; 1.06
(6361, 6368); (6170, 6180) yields -0.056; 1.05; 1.10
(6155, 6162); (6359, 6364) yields 0.103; 1.13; 1.02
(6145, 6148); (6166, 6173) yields 0.022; 1.09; 1.07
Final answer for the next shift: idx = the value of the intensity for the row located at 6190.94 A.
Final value 1.167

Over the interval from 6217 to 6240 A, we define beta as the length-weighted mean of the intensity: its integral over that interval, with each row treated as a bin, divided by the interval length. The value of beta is 1.11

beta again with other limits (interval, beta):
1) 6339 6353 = 1.09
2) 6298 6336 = 1.09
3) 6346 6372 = 1.08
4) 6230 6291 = 1.10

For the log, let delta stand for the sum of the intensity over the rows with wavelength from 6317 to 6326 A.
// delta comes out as 6.51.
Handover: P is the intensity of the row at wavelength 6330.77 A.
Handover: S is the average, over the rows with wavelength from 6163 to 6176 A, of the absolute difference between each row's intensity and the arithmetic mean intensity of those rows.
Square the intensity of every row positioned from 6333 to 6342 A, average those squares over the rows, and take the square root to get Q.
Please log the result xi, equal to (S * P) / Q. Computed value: 0.024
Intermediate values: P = 1.172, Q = 1.06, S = 0.022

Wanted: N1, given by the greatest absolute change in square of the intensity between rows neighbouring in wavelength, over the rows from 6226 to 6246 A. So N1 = 0.28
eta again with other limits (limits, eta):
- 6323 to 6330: 4.0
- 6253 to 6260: 2.8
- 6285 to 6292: 6.0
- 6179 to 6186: 4.8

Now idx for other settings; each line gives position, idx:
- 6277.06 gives 1.074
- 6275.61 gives 1.105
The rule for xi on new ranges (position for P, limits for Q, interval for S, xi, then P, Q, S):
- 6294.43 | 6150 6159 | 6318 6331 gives 0.020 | 1.082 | 1.14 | 0.021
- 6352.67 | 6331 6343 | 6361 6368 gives 0.029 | 1.122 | 1.07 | 0.028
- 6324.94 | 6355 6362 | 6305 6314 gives 0.029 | 1.114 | 1.04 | 0.027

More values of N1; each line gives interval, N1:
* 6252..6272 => 0.25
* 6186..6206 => 0.29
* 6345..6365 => 0.20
